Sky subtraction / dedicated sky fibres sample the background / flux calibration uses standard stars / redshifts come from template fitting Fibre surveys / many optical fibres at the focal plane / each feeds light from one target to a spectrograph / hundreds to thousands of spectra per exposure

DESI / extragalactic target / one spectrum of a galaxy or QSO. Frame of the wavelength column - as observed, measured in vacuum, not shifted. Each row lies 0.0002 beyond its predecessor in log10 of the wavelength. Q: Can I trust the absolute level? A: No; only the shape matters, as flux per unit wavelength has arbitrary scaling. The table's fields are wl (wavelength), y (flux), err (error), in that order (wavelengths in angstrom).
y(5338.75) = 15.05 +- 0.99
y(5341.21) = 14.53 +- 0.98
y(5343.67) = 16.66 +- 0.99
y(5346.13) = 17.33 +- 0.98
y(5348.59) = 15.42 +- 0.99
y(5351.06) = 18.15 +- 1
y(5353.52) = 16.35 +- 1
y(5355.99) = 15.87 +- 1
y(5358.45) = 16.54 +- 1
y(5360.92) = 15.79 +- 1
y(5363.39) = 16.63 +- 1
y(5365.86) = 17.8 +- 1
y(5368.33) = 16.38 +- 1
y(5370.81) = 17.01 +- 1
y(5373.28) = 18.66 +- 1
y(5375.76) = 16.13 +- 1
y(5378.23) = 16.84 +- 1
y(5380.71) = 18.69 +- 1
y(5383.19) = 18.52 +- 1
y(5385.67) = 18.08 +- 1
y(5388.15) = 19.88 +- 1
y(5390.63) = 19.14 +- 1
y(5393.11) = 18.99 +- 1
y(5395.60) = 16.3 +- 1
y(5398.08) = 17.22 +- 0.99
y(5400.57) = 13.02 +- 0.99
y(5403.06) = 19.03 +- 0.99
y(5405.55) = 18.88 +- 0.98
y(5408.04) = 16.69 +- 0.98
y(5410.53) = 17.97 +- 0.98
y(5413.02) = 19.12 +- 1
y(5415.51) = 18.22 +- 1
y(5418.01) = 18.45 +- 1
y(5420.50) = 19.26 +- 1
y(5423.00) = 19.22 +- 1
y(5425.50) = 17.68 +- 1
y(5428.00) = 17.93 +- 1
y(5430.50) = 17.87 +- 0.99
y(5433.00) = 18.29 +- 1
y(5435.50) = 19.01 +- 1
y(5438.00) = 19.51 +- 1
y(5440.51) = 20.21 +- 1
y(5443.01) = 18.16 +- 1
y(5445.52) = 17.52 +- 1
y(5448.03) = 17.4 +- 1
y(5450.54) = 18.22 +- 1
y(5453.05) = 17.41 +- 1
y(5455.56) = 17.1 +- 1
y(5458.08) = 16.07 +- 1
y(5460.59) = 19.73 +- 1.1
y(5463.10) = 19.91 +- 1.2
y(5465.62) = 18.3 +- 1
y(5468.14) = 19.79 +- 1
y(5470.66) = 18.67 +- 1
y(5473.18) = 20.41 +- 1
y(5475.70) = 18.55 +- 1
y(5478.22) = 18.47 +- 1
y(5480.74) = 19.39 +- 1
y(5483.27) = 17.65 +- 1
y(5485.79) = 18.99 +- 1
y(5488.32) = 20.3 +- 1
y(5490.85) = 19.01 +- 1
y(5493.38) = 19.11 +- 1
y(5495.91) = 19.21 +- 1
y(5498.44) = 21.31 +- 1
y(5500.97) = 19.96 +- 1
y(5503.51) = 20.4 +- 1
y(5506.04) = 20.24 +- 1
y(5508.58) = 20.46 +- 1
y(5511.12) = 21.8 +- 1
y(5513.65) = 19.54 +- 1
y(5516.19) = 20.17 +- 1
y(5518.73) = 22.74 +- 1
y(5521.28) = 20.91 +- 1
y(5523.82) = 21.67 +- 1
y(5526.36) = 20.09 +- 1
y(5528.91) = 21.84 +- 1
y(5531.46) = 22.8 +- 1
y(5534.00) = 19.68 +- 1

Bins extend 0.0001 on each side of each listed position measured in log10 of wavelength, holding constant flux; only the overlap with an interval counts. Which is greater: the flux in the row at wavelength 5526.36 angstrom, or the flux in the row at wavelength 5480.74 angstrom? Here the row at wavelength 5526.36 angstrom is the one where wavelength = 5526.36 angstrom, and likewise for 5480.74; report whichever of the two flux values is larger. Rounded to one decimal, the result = 20.1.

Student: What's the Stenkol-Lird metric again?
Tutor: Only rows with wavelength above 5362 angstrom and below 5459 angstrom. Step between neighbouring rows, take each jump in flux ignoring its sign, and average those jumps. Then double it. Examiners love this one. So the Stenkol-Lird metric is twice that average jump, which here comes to 2.3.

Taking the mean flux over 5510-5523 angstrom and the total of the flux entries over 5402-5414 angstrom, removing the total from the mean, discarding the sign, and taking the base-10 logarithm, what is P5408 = 1.849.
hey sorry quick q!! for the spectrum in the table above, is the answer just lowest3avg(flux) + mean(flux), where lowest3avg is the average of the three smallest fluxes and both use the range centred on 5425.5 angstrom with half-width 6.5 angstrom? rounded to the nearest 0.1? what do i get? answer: 36.2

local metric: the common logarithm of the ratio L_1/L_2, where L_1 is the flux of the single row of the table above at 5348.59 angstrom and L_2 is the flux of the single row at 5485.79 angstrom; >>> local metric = -0.090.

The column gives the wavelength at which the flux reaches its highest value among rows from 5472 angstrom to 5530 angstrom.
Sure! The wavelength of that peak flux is 5518.73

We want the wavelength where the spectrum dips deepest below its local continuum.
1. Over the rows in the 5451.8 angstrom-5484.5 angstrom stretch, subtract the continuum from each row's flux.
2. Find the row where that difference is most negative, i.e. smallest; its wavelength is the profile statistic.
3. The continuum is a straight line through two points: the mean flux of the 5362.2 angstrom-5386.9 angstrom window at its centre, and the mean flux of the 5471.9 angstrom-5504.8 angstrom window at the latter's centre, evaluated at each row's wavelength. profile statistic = 5458.08 angstrom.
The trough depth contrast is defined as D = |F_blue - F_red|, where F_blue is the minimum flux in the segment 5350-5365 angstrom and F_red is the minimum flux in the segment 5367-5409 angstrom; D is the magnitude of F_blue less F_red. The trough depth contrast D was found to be 2.8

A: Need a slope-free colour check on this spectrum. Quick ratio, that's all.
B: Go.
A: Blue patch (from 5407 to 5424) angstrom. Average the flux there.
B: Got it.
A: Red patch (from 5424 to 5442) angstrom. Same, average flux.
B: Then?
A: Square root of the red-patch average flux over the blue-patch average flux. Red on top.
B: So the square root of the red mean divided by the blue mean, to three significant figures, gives 1.01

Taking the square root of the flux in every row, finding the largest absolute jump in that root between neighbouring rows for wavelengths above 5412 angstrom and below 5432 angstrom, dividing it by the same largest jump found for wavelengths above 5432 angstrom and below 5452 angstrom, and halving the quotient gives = 0.4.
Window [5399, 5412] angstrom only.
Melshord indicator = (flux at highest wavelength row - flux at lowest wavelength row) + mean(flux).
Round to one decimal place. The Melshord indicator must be 22.1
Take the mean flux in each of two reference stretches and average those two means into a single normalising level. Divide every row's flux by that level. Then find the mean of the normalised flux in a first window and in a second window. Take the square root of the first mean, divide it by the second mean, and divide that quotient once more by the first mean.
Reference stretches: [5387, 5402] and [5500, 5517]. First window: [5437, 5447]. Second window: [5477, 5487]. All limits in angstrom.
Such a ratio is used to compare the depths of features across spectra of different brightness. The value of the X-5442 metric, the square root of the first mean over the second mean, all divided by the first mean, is 1.02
